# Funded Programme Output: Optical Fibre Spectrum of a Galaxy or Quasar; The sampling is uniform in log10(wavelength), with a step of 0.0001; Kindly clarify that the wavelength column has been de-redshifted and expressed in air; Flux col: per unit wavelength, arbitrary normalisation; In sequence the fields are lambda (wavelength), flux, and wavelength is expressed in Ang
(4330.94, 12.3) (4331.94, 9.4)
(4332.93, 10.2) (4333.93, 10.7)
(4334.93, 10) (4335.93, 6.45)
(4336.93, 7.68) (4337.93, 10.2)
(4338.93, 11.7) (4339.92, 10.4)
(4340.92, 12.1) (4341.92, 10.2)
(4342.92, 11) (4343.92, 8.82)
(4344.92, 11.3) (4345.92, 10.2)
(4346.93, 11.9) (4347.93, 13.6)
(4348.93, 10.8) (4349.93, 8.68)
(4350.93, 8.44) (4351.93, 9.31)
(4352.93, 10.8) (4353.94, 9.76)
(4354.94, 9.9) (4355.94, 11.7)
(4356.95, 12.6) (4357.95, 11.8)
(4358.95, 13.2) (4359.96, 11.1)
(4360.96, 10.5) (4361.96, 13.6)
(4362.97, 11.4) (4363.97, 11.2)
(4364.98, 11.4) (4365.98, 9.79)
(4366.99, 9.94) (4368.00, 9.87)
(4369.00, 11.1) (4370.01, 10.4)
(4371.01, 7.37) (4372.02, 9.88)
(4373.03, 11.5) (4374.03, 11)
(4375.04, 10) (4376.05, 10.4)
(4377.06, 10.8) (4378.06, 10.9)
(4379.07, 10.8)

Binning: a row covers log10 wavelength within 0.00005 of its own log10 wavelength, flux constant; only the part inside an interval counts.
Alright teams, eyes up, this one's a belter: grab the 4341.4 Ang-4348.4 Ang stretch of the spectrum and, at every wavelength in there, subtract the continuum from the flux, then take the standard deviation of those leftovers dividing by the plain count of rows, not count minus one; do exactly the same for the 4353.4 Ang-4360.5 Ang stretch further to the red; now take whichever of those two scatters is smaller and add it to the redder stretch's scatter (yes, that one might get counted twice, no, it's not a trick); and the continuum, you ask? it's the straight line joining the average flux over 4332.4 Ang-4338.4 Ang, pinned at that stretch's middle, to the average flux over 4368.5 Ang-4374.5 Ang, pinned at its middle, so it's 2.31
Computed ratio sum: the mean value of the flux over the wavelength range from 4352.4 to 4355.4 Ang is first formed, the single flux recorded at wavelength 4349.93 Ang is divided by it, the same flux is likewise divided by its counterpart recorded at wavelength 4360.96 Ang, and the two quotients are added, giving 1.7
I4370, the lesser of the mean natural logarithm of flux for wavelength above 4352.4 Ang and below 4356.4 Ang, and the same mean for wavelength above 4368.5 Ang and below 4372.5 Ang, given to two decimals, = 2.26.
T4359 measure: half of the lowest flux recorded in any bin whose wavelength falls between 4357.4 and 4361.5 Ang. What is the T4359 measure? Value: 5.25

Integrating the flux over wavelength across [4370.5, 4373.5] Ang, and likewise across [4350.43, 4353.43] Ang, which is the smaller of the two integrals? 28.6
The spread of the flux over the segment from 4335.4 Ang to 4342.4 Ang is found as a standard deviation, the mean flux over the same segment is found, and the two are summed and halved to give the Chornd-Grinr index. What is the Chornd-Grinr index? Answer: 5.9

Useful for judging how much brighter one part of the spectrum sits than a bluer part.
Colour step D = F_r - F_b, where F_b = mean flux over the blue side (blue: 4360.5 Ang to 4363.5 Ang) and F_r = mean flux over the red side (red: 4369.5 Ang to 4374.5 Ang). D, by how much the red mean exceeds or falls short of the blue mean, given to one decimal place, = -1.8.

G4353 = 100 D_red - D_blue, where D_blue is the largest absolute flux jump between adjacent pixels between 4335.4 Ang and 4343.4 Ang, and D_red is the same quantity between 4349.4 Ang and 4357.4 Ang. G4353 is 177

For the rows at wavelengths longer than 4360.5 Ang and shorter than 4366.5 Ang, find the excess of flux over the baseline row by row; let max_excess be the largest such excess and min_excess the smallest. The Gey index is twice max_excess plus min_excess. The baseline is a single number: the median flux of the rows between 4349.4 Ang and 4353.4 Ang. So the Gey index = 10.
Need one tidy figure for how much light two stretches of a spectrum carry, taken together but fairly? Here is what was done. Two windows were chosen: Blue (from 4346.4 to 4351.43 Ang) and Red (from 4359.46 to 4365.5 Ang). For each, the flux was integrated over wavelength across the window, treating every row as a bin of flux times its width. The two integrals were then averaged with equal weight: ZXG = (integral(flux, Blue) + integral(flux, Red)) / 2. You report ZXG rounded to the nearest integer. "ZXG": 62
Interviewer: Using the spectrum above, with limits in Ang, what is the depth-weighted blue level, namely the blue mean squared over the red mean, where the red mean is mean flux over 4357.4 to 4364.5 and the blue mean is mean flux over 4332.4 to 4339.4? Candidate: 7.7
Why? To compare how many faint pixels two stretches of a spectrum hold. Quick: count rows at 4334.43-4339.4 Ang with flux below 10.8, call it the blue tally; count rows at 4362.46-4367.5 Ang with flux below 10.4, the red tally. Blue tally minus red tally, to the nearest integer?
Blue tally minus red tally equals 2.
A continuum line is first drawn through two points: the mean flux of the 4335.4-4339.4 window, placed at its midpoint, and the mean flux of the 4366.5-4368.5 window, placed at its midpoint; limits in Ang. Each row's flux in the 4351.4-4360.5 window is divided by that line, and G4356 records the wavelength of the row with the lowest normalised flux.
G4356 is 4351.93 Ang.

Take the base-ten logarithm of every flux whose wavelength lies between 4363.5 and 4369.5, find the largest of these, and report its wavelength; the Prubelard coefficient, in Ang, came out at 4364.98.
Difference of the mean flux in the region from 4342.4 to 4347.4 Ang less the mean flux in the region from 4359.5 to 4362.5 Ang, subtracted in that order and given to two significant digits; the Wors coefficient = -1.1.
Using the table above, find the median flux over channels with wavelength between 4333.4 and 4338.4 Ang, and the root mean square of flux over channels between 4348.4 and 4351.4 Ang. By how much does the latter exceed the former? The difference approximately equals -0.6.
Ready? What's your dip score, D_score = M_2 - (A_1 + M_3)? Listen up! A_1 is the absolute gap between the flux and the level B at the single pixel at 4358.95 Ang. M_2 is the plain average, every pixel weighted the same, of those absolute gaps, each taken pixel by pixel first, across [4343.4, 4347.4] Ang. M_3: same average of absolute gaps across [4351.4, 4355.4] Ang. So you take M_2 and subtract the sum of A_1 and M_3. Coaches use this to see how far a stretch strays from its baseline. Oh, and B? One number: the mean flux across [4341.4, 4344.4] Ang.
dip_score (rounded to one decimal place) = -2.5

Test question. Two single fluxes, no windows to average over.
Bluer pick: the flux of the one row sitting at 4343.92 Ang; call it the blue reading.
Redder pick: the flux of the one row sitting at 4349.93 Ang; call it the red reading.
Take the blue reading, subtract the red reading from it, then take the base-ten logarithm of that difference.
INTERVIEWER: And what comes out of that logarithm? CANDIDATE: -0.85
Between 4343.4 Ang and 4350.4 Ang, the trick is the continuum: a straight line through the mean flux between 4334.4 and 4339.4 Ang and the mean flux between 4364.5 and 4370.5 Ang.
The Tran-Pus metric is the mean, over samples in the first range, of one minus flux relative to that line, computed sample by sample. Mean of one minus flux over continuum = -0.12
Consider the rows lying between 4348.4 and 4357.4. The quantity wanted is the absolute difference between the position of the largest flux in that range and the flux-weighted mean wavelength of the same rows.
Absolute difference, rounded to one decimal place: 3.8 Ang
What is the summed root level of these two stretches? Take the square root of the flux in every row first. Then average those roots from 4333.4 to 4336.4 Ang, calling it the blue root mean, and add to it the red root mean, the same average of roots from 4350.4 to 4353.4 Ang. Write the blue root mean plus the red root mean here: 6.07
